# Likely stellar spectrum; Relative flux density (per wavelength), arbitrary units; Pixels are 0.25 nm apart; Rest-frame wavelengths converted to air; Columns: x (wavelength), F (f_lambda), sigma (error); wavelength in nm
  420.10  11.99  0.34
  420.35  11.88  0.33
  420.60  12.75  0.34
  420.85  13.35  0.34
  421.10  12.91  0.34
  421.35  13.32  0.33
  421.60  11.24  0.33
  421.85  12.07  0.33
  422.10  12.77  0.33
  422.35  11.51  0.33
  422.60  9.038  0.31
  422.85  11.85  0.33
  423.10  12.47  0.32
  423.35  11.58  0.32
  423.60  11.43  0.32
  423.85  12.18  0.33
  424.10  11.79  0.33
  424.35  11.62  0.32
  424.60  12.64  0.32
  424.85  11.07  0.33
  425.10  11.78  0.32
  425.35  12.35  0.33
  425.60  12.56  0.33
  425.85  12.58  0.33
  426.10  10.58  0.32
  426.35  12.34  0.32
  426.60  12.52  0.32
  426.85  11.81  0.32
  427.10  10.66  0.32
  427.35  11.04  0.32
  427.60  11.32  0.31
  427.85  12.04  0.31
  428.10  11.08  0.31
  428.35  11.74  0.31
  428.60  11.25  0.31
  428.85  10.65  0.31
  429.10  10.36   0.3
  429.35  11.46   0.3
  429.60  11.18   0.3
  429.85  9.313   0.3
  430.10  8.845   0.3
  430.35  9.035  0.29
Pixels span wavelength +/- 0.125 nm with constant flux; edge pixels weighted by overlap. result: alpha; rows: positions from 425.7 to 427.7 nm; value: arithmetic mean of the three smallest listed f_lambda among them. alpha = 10.8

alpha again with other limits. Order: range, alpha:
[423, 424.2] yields 11.6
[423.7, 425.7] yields 11.5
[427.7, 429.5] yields 10.7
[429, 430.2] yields 9.5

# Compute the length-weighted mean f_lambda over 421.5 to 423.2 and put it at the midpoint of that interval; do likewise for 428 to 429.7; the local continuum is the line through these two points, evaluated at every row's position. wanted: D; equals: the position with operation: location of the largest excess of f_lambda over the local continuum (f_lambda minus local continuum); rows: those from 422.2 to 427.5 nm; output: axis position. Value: 425.85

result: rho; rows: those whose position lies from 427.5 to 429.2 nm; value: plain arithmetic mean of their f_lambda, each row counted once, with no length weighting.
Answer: 11.2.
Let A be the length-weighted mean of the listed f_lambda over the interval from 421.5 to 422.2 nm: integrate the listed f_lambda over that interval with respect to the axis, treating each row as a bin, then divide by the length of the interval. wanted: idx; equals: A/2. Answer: 6.01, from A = 12.0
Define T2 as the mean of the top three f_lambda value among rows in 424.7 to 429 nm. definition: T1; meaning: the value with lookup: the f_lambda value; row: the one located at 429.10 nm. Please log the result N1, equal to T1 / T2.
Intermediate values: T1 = 10.36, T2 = 12.6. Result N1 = 0.83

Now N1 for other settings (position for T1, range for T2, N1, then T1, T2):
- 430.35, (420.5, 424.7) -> 0.68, 9.035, 13.2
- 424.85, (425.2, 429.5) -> 0.88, 11.07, 12.6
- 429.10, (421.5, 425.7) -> 0.82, 10.36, 12.7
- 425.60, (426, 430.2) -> 1.02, 12.56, 12.3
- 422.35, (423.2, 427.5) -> 0.91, 11.51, 12.6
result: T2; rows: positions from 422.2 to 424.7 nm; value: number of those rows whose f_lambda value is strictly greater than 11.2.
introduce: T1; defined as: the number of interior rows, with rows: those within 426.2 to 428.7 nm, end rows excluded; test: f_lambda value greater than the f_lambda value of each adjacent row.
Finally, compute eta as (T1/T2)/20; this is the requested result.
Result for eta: 0.017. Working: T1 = 3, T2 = 9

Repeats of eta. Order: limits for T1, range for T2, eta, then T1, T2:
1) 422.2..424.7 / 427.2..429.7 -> 0.020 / 2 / 5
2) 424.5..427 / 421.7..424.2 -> 0.011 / 2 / 9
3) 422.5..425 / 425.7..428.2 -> 0.025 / 3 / 6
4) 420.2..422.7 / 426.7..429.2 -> 0.030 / 3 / 5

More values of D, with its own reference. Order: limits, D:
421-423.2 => 421.35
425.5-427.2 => 425.85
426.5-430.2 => 426.60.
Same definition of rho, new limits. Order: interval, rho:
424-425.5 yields 11.9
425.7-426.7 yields 12.0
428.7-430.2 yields 10.3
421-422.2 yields 12.5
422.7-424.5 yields 11.8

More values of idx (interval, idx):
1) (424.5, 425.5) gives 5.98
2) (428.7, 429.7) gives 5.46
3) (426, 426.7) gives 5.92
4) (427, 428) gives 5.64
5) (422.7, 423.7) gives 5.89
